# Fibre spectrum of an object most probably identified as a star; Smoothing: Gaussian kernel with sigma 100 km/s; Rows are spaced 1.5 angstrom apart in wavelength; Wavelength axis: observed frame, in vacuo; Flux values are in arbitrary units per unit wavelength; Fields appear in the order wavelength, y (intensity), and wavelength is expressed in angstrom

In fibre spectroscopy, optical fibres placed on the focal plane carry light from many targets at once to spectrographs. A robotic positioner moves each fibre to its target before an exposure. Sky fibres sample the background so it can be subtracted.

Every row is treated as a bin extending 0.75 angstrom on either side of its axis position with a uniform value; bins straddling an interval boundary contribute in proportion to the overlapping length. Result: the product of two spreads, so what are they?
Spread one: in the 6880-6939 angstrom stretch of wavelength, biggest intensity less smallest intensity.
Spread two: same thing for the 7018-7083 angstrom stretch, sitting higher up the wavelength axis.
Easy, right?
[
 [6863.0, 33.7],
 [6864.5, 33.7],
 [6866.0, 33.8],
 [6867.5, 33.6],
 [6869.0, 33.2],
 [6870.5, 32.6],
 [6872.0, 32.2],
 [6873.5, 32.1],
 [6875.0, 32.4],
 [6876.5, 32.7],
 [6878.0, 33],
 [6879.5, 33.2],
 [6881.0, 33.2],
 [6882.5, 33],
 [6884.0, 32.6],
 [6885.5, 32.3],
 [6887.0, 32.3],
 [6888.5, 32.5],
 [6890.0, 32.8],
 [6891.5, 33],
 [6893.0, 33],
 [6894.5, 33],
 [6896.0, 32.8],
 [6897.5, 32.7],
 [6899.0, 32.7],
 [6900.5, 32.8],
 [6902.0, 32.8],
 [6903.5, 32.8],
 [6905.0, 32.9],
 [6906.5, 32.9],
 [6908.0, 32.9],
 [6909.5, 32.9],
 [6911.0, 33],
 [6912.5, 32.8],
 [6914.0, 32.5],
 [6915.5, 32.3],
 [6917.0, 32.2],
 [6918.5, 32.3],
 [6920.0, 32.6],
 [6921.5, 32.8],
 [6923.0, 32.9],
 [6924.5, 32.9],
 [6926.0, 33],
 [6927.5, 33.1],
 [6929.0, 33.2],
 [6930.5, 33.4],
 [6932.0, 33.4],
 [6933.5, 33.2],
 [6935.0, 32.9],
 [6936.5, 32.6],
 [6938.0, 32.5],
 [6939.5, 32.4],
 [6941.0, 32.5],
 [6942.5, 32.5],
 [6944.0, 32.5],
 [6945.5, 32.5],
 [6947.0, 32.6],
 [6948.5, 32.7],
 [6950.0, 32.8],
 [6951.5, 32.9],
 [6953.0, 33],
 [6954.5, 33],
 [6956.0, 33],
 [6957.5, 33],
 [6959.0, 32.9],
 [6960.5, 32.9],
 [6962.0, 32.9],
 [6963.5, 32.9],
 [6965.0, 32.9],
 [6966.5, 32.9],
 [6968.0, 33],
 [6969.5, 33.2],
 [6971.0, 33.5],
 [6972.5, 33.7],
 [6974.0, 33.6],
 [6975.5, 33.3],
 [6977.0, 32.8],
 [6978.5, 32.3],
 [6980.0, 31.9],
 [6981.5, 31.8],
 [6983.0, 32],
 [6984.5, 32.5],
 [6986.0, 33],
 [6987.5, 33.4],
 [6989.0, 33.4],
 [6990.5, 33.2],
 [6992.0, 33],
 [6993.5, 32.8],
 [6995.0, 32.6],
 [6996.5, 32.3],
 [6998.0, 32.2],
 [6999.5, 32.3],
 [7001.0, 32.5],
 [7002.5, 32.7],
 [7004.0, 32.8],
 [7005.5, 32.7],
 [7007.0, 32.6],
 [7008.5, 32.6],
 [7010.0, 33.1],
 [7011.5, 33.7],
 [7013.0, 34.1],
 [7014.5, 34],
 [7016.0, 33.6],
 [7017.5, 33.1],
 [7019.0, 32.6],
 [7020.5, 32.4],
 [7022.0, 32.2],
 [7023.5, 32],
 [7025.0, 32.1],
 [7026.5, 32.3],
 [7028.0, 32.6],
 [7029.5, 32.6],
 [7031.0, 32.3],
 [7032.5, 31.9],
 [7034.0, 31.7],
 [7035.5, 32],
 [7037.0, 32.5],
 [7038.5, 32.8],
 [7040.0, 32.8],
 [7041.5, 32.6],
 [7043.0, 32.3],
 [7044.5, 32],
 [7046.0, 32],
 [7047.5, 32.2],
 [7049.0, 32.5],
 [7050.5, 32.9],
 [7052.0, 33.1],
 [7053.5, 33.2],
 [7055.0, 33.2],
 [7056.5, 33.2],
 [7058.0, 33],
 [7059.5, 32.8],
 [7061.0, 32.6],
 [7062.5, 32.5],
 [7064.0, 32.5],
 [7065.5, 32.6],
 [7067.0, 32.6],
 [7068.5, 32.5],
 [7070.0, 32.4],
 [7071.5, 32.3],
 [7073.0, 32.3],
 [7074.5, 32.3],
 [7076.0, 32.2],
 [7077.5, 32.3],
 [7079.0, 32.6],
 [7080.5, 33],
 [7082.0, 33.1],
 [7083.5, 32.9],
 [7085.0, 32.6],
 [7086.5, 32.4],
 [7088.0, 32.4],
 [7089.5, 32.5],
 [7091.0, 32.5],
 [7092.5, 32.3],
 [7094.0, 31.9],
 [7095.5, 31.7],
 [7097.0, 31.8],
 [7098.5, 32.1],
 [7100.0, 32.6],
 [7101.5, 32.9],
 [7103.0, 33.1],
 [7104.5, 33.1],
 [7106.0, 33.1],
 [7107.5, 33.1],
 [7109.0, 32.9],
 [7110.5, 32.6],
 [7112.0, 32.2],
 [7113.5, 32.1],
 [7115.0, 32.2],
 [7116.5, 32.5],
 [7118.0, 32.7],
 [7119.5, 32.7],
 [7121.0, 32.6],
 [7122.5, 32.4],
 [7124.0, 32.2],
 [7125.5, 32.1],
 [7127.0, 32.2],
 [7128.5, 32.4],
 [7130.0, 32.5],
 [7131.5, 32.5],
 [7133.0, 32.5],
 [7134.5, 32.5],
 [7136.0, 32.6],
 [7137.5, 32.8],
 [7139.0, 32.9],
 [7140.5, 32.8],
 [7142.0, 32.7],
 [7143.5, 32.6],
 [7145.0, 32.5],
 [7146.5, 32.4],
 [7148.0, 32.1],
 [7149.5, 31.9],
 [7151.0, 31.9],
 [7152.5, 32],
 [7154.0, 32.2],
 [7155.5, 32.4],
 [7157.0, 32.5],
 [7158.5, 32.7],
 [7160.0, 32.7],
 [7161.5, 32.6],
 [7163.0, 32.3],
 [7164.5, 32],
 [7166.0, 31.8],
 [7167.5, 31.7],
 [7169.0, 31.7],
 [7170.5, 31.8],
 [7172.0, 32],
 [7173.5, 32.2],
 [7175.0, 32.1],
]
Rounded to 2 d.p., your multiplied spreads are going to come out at 1.80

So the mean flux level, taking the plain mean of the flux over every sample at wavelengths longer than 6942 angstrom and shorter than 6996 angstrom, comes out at 32.9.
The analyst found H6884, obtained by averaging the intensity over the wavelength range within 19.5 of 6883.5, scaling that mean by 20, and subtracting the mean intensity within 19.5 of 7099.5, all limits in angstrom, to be 624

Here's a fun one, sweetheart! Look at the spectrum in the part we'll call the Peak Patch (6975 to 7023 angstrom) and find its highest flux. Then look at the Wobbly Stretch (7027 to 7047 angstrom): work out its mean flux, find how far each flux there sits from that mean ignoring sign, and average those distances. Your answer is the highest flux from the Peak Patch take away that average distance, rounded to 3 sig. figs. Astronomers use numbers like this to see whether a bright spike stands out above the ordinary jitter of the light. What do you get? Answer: 33.8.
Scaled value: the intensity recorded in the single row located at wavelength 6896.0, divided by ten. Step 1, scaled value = 3.280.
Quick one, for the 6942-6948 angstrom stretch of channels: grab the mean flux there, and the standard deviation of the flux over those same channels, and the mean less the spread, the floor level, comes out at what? 32.5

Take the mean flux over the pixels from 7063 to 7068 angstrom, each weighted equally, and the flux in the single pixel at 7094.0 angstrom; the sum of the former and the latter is 64.5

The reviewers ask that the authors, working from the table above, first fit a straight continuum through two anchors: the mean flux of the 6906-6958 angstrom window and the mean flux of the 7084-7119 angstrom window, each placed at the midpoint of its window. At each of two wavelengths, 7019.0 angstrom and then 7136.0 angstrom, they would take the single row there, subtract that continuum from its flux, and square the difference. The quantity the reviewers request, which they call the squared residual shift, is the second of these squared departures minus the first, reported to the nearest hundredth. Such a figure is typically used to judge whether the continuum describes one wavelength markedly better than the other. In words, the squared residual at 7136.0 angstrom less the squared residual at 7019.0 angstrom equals 0.03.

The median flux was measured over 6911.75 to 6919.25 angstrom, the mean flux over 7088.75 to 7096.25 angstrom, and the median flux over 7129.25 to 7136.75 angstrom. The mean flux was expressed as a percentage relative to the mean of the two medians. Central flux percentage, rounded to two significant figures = 99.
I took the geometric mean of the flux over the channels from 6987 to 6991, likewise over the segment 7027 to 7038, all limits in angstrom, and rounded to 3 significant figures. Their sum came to 65.6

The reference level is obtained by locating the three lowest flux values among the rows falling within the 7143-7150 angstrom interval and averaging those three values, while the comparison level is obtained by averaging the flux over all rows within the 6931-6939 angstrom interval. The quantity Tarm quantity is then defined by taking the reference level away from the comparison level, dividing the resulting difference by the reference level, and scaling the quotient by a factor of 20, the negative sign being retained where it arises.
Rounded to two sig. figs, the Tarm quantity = 0.49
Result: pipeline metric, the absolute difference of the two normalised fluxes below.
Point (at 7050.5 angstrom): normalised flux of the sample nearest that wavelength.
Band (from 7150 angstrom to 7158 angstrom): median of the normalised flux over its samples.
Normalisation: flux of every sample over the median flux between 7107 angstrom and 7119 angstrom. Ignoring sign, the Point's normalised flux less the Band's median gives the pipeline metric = 0.022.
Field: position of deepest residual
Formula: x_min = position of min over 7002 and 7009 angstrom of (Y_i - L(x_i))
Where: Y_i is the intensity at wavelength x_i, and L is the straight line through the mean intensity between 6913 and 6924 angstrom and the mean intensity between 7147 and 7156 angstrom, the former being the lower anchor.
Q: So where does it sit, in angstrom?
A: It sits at 7007.0 angstrom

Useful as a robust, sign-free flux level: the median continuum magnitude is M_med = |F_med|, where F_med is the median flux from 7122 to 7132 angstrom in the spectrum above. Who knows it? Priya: 32.4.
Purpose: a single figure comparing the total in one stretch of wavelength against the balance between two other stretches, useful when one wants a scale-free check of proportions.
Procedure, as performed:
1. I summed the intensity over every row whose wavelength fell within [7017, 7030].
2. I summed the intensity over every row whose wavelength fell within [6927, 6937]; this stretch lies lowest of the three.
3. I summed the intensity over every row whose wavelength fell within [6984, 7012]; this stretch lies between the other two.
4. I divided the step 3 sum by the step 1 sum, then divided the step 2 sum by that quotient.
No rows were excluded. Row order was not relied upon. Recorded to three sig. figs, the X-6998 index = 109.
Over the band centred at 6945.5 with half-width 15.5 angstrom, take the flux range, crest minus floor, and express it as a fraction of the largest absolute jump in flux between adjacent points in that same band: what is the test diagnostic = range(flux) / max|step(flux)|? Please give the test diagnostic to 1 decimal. 3.3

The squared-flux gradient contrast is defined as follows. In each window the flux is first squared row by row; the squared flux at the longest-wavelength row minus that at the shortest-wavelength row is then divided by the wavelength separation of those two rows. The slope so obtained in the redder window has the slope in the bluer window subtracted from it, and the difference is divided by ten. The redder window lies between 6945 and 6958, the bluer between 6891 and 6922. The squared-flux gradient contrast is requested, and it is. 0.32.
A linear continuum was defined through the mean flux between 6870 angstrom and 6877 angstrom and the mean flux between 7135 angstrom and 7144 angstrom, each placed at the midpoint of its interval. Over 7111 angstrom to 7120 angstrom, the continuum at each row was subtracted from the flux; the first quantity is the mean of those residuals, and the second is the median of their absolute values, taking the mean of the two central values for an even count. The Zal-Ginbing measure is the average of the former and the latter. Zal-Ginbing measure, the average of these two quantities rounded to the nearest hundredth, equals 0.02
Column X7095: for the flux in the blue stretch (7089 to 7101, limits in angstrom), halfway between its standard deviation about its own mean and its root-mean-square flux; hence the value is 16.3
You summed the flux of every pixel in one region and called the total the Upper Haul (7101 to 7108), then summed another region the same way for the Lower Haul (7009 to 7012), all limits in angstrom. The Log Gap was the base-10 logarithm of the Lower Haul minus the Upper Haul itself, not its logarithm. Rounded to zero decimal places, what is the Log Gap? -163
